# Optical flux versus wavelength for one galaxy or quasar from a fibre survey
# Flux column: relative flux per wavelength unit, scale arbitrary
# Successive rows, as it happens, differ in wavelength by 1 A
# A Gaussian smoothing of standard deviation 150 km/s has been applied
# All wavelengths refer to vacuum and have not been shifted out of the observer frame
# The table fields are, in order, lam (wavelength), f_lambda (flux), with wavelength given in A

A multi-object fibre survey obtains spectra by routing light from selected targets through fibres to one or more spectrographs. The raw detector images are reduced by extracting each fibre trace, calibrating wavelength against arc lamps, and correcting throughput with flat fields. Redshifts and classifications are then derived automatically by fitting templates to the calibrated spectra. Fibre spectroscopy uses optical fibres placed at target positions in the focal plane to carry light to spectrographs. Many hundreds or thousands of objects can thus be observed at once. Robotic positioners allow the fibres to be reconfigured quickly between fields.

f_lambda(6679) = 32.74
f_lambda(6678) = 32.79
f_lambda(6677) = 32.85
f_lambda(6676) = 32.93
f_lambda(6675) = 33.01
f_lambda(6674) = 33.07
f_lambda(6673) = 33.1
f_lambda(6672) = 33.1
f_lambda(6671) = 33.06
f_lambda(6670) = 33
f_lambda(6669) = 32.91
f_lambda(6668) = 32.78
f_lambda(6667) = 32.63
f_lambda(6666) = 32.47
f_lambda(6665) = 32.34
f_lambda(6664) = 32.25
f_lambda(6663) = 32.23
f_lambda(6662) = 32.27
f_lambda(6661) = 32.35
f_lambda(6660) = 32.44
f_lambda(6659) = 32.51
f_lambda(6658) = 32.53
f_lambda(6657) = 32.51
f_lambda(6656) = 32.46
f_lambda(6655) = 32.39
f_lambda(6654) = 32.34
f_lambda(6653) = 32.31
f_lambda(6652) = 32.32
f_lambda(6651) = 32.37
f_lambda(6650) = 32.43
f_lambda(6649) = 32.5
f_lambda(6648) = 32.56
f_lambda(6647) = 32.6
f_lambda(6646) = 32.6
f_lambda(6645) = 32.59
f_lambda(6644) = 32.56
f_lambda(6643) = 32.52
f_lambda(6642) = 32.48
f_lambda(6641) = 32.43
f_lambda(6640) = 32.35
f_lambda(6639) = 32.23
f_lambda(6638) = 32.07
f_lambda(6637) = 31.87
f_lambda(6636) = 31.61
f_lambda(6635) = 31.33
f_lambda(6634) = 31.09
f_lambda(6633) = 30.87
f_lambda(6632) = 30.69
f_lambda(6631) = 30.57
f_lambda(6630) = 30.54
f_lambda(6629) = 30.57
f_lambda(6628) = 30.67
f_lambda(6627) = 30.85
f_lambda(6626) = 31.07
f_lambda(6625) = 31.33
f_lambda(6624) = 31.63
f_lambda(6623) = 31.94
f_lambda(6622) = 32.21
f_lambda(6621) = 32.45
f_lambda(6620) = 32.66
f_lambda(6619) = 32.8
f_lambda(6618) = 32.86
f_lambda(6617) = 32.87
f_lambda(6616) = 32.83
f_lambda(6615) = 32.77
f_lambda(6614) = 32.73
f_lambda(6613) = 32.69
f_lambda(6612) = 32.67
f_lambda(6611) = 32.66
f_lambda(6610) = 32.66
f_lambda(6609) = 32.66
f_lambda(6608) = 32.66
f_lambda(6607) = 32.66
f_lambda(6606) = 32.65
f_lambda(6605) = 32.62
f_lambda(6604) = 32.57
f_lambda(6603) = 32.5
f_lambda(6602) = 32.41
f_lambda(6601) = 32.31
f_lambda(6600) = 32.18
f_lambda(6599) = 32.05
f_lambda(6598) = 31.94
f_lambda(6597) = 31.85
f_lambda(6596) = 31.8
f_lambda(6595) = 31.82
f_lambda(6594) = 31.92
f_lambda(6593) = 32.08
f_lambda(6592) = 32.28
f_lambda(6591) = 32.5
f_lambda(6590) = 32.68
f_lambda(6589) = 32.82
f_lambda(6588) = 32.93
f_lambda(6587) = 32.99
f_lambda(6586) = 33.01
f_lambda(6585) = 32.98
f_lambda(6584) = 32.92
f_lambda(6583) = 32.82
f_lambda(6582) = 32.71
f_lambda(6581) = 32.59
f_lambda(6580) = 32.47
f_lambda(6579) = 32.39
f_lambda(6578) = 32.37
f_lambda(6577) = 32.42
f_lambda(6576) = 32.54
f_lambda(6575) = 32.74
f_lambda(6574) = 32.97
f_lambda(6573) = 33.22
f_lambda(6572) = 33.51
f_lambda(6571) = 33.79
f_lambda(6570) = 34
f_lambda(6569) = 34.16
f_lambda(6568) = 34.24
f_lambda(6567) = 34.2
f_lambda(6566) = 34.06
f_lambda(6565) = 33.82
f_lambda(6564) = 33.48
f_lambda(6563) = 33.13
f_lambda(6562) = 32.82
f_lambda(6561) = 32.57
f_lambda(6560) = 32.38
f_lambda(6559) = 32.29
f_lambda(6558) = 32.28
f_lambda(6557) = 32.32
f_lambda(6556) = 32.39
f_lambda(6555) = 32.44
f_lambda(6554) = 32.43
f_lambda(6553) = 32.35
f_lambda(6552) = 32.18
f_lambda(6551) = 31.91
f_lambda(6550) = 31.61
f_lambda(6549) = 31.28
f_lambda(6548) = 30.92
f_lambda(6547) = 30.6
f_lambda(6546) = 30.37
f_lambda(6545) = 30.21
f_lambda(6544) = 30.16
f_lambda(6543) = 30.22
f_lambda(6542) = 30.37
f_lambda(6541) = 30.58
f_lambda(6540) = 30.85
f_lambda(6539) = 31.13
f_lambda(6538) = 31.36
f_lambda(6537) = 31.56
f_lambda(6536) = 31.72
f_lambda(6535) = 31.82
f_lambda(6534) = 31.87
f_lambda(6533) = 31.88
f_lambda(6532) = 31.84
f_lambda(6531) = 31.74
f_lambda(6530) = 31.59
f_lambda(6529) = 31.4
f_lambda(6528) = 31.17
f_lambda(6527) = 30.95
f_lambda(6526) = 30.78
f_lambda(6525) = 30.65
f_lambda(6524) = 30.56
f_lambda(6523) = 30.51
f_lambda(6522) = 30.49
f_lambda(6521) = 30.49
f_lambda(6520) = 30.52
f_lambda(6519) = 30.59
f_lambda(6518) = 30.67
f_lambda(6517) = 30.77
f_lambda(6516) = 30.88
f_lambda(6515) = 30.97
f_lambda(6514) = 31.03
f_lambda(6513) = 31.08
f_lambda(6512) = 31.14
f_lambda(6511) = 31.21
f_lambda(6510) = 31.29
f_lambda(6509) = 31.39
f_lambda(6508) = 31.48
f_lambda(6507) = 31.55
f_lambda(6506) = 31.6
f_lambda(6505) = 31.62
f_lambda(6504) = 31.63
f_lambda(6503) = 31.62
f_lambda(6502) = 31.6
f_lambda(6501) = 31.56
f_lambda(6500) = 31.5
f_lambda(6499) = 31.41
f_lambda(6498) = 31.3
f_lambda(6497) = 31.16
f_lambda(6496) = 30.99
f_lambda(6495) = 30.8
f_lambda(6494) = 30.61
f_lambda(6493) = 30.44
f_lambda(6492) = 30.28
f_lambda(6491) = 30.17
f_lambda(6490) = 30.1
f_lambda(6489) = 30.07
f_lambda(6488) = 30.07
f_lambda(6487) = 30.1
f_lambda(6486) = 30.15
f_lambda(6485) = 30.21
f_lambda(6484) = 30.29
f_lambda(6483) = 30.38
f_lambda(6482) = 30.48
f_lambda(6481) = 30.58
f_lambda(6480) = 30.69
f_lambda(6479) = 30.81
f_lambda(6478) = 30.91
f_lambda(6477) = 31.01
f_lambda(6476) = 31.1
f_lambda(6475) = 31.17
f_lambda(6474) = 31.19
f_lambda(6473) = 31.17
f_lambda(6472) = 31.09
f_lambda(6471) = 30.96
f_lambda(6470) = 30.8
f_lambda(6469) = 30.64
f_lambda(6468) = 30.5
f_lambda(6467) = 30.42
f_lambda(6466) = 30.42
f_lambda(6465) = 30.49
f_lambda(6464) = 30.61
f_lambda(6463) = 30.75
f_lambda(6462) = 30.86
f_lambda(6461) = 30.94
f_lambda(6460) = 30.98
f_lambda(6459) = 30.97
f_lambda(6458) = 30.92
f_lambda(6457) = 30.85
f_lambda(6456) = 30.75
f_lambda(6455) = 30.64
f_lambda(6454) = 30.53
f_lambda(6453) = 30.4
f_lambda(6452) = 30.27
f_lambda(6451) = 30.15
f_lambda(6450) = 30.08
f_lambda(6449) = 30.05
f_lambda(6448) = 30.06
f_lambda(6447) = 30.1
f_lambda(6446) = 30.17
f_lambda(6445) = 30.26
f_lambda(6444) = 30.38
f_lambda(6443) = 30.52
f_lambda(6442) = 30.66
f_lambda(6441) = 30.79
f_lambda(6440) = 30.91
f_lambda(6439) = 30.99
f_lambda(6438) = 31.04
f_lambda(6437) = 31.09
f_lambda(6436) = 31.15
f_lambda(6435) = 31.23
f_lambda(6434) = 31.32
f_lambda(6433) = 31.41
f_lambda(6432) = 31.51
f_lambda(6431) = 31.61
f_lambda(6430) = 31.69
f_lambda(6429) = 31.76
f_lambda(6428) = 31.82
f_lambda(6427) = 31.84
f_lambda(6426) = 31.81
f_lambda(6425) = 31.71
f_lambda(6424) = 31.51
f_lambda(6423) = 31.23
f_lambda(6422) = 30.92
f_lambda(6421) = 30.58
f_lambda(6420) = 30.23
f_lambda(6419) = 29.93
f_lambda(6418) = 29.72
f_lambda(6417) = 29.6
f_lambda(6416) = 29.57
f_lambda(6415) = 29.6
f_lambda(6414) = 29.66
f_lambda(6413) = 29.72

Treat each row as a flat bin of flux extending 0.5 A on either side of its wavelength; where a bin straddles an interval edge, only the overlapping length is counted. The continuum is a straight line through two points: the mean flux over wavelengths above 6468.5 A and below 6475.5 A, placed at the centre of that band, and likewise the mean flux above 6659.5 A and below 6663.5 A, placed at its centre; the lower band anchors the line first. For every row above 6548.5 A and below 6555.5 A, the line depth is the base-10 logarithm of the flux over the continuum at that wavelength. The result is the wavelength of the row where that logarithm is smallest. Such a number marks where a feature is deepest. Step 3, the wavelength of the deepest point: 6549 A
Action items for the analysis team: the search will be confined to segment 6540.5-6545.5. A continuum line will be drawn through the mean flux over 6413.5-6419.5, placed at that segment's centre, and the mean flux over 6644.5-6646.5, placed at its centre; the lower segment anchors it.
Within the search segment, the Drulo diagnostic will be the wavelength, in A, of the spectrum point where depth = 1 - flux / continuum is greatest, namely 6544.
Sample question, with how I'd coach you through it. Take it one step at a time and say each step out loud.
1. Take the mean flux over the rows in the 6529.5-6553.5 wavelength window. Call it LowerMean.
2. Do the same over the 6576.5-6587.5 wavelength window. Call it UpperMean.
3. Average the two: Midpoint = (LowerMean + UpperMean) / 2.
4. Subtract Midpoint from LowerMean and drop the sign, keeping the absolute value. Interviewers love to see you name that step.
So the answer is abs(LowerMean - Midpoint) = 0.72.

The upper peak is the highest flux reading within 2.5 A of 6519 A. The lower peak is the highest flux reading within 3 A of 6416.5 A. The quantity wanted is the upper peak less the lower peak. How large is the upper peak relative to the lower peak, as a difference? 0.8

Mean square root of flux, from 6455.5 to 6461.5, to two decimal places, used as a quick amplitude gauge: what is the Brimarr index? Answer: 5.56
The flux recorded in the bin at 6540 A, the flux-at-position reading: 30.85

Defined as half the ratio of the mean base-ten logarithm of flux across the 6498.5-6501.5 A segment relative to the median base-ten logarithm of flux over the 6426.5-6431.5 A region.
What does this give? 0.499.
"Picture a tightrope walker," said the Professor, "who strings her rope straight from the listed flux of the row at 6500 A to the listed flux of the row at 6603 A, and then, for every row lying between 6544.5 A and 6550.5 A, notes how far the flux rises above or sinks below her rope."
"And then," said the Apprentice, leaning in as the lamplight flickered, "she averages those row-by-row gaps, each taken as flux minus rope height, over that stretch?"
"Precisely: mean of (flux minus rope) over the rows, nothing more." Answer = -1.1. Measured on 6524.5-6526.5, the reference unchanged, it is -1.0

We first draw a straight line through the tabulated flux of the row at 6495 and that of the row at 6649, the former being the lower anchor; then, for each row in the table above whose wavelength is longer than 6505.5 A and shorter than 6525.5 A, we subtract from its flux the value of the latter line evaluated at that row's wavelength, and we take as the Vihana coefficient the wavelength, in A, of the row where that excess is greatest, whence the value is 6506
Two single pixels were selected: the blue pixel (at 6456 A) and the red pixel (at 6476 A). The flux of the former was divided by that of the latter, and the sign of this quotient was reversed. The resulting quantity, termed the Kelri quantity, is -0.99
